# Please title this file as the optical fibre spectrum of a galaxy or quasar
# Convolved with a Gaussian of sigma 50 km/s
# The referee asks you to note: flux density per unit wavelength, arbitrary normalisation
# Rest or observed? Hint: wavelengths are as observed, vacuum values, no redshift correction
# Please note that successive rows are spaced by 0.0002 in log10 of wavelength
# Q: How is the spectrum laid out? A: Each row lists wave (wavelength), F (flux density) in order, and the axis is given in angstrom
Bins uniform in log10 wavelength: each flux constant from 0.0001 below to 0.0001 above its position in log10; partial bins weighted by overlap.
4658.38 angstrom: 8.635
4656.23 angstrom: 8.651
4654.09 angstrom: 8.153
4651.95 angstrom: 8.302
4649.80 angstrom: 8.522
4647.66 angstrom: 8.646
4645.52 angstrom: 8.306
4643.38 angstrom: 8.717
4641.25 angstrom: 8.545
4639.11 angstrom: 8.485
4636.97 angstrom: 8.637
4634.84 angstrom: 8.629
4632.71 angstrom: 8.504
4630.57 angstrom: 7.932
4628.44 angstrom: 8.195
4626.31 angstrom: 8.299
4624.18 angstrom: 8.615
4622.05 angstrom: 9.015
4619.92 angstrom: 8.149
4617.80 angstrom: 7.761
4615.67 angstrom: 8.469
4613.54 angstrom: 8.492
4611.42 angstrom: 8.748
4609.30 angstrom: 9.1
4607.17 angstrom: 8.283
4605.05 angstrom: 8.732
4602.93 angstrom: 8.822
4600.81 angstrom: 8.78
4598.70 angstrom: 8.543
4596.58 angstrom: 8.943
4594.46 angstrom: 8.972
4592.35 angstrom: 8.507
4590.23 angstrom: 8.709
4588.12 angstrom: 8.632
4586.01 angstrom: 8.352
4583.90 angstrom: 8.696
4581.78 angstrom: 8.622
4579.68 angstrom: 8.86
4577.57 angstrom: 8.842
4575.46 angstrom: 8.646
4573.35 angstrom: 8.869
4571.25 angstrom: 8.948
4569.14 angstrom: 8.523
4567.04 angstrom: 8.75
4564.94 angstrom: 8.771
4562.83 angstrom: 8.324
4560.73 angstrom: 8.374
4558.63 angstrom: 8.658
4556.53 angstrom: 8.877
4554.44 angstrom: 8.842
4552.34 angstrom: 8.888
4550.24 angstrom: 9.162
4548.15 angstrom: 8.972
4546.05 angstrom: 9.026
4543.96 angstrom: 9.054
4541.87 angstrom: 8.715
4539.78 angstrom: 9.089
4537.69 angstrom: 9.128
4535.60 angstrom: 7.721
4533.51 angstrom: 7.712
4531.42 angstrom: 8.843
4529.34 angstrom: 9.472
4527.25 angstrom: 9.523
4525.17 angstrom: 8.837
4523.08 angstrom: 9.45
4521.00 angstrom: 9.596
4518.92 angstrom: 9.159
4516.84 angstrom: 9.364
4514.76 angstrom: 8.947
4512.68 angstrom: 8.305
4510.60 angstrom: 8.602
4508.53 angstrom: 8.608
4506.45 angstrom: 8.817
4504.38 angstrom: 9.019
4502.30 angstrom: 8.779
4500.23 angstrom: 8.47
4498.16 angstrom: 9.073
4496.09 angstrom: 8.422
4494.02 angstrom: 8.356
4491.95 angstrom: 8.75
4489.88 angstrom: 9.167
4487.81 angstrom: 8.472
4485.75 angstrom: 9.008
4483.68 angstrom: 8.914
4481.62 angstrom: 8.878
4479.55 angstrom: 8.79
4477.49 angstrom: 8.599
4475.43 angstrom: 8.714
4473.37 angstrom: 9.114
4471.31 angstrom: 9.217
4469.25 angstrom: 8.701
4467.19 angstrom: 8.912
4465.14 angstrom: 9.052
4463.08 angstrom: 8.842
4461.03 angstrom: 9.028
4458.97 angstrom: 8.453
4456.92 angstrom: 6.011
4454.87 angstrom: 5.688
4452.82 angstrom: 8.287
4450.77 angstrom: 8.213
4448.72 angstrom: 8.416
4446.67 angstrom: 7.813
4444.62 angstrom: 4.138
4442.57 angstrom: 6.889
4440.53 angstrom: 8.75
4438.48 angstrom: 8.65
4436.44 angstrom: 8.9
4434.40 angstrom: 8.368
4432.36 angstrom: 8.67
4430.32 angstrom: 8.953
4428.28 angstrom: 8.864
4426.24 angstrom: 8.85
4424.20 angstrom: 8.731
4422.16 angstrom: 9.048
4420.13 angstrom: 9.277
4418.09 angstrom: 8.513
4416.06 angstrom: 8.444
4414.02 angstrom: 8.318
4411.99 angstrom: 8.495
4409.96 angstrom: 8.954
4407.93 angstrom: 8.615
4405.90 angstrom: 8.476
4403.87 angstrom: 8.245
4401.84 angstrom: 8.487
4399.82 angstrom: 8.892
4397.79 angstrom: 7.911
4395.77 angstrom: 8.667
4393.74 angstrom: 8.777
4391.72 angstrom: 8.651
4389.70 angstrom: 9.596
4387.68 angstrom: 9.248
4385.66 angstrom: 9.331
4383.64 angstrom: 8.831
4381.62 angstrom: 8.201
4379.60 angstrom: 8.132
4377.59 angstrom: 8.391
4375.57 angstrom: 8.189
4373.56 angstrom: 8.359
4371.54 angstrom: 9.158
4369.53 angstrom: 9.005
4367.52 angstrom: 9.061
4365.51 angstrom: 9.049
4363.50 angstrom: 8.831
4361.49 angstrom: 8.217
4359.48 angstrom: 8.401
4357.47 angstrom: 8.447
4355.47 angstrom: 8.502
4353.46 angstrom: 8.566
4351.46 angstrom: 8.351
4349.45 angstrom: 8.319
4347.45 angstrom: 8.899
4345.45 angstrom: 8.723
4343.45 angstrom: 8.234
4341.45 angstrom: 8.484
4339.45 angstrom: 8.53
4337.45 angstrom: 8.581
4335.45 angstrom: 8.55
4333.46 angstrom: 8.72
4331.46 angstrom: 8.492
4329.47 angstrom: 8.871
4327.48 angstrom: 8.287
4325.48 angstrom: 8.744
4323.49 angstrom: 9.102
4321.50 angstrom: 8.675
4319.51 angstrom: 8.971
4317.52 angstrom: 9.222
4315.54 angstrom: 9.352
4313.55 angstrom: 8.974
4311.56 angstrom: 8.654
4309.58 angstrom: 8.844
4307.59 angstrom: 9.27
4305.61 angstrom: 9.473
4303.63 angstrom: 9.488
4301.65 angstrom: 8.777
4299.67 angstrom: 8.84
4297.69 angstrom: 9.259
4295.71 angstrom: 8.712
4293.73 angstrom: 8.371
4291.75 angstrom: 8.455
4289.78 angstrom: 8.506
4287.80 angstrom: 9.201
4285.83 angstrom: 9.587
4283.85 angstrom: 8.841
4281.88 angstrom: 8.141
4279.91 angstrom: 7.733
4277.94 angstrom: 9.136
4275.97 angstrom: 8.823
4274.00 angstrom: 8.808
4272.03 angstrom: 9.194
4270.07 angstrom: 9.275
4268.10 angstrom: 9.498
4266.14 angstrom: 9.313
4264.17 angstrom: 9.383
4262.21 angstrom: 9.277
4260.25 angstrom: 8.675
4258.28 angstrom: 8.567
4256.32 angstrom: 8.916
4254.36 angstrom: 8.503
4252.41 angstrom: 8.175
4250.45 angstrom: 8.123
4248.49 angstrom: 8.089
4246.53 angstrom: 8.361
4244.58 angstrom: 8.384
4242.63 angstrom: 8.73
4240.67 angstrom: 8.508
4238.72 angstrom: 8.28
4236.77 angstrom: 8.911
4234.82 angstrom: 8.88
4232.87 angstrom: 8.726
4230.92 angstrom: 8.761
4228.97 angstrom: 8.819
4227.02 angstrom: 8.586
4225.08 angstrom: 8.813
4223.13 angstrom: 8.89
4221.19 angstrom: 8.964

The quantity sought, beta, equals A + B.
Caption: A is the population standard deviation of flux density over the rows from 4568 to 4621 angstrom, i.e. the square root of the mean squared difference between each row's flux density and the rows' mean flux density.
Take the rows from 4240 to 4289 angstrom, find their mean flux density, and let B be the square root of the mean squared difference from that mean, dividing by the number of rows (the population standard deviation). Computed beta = 0.78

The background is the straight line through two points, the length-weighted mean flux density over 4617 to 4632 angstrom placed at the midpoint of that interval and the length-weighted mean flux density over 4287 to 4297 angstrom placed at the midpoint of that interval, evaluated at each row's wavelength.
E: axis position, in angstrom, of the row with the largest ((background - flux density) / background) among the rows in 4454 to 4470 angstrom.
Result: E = 4454.87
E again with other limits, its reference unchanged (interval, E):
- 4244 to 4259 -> 4248.49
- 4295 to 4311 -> 4295.71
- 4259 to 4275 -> 4260.25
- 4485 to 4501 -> 4494.02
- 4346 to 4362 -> 4361.49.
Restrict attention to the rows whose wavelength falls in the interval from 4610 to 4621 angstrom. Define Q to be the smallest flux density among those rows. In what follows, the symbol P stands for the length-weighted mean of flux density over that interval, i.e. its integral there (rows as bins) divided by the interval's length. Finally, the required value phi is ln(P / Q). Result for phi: 0.073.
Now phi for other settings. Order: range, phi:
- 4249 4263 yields 0.054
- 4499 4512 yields 0.028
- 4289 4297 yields 0.020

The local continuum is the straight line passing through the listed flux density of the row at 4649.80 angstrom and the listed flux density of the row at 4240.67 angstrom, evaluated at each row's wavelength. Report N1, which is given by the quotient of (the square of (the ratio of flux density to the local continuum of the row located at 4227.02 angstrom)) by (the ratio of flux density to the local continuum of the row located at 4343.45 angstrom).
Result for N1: 1.05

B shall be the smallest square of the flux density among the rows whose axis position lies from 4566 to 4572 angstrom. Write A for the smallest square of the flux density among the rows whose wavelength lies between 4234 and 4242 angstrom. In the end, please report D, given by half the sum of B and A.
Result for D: 71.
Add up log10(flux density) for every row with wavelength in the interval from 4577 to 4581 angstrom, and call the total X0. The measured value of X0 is 1.9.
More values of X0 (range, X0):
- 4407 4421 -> 6.6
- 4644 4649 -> 1.9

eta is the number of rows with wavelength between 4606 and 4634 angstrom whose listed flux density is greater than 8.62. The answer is 3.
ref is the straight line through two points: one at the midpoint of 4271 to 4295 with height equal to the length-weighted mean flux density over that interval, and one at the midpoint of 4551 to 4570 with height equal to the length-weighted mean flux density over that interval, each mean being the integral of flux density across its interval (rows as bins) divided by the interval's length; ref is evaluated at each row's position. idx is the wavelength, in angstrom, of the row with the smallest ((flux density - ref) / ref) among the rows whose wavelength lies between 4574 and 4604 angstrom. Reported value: 4586.01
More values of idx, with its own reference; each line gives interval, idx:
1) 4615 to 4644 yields 4617.80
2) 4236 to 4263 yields 4248.49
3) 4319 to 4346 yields 4343.45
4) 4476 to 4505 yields 4494.02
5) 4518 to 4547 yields 4533.51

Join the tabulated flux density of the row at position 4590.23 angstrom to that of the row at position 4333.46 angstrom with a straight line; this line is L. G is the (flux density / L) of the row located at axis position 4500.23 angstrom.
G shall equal 0.97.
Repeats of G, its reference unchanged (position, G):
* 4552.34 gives 1.02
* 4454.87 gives 0.65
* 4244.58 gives 0.96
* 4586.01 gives 0.96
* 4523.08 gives 1.08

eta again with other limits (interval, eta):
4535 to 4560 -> 11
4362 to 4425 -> 17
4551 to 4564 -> 4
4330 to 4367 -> 5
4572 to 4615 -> 15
